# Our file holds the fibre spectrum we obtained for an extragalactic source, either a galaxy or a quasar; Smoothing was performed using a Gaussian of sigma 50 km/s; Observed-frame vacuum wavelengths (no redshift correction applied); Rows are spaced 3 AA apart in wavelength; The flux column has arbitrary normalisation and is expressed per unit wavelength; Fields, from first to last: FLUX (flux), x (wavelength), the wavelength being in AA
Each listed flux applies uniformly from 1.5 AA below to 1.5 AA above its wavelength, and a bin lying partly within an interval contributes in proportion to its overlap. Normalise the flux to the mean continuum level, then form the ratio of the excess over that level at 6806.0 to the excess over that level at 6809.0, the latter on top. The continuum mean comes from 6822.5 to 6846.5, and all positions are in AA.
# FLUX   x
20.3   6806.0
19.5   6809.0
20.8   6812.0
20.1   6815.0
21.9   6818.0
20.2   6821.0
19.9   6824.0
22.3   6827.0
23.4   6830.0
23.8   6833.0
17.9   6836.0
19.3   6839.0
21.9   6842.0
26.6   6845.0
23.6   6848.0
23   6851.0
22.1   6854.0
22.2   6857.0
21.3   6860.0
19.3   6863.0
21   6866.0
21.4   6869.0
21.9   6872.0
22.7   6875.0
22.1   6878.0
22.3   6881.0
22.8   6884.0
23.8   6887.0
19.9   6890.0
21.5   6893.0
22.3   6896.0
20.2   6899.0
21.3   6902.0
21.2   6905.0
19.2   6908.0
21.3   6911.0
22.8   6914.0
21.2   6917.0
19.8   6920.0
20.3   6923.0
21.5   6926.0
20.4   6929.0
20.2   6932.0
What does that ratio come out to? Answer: 1.5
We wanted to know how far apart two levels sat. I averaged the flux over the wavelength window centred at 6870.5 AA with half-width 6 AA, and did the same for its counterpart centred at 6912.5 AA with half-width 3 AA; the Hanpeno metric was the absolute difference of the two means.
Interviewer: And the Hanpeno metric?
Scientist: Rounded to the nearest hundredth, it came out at 0.30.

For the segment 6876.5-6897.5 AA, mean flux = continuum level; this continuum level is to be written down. 22.1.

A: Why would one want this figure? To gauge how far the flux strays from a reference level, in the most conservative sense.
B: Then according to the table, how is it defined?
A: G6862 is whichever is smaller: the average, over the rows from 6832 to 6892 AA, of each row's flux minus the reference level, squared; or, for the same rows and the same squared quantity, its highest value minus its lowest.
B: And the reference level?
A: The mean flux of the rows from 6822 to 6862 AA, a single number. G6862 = 3.5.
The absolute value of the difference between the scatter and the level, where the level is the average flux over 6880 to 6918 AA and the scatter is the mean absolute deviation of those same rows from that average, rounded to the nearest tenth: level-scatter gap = 20.5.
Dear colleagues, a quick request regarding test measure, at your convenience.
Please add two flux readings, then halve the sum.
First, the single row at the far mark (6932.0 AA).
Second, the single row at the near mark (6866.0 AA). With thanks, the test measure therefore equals 20.6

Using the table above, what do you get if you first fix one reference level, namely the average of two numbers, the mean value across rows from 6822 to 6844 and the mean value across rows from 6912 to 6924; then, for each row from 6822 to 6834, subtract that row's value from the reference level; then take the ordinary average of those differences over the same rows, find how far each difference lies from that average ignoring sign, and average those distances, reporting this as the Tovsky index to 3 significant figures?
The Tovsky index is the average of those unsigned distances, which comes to 1.25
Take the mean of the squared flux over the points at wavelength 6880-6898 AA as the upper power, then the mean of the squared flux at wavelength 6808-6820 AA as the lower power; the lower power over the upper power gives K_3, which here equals 0.87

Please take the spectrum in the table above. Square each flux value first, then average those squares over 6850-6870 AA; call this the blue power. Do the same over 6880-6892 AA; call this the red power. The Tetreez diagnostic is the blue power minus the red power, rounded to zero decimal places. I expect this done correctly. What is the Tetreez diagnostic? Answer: -33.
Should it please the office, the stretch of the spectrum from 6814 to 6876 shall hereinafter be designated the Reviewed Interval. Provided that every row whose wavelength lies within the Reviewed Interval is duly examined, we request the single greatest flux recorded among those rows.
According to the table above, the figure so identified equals 26.6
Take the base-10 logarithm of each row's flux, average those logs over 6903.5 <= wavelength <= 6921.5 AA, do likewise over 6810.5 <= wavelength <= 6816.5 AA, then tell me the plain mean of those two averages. 1.32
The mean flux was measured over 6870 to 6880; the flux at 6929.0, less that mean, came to -1.8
